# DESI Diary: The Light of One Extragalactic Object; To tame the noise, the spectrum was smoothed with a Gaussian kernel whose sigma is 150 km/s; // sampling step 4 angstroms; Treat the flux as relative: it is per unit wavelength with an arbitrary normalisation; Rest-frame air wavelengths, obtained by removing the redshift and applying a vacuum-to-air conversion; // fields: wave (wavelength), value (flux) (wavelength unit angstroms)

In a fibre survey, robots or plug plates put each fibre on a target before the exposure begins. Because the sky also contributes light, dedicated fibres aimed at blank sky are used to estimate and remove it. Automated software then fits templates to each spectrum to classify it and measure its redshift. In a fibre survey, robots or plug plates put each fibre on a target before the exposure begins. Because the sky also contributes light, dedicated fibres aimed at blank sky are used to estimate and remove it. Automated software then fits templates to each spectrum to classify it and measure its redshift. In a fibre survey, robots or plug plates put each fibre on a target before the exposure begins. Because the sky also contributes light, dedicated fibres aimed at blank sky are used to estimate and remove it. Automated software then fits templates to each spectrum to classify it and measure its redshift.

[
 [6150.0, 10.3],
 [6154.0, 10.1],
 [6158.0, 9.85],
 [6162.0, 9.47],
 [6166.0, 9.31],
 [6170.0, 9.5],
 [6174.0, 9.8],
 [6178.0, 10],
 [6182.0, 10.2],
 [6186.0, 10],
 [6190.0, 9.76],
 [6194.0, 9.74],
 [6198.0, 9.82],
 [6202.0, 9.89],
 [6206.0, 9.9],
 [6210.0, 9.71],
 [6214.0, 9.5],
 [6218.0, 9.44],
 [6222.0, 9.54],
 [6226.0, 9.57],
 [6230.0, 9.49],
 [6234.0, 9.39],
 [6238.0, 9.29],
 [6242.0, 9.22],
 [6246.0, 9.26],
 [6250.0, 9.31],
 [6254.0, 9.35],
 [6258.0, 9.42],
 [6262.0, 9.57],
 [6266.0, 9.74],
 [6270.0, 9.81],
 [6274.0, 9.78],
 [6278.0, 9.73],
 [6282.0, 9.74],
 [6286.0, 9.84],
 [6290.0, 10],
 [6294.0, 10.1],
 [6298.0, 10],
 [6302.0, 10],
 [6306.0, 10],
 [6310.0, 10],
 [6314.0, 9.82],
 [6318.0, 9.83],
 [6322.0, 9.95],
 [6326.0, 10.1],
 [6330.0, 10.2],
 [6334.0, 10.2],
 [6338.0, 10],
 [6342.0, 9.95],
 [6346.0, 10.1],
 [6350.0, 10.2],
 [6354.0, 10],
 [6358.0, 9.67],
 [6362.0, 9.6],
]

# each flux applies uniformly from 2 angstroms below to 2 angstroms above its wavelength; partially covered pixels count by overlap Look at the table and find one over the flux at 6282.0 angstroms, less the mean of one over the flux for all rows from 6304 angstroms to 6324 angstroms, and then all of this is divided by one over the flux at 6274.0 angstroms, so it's 0.02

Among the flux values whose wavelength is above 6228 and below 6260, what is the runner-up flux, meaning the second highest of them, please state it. 9.42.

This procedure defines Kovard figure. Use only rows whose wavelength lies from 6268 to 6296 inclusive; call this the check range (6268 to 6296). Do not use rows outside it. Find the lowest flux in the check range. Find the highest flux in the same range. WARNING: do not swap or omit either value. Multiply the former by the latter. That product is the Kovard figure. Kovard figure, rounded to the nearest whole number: 98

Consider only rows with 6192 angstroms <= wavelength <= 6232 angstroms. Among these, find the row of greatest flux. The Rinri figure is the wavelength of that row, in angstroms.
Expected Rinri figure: 6206.0 angstroms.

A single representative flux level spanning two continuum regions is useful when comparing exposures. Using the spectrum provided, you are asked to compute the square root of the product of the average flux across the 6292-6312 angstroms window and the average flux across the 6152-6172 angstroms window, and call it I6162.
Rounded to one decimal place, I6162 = 9.8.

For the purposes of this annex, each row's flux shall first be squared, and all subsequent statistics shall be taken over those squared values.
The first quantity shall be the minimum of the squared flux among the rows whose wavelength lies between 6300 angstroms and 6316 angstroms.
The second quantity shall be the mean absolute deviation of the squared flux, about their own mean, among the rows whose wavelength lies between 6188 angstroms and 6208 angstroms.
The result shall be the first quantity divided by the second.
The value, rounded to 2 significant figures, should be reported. 84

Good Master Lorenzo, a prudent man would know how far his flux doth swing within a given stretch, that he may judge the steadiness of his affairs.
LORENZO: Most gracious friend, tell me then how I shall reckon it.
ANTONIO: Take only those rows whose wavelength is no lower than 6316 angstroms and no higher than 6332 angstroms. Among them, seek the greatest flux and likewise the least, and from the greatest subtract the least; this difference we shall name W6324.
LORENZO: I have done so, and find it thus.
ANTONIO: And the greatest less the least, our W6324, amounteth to 0.37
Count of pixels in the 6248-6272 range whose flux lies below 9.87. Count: 6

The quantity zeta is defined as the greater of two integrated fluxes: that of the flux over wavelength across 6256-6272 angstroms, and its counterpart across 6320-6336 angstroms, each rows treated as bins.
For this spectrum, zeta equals 161.8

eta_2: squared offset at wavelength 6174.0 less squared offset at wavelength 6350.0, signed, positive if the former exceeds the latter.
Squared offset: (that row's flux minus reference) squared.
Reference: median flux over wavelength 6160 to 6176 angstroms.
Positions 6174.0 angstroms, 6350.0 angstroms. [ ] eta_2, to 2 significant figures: -0.41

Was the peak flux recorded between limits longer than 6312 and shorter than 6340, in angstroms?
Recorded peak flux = 10.2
